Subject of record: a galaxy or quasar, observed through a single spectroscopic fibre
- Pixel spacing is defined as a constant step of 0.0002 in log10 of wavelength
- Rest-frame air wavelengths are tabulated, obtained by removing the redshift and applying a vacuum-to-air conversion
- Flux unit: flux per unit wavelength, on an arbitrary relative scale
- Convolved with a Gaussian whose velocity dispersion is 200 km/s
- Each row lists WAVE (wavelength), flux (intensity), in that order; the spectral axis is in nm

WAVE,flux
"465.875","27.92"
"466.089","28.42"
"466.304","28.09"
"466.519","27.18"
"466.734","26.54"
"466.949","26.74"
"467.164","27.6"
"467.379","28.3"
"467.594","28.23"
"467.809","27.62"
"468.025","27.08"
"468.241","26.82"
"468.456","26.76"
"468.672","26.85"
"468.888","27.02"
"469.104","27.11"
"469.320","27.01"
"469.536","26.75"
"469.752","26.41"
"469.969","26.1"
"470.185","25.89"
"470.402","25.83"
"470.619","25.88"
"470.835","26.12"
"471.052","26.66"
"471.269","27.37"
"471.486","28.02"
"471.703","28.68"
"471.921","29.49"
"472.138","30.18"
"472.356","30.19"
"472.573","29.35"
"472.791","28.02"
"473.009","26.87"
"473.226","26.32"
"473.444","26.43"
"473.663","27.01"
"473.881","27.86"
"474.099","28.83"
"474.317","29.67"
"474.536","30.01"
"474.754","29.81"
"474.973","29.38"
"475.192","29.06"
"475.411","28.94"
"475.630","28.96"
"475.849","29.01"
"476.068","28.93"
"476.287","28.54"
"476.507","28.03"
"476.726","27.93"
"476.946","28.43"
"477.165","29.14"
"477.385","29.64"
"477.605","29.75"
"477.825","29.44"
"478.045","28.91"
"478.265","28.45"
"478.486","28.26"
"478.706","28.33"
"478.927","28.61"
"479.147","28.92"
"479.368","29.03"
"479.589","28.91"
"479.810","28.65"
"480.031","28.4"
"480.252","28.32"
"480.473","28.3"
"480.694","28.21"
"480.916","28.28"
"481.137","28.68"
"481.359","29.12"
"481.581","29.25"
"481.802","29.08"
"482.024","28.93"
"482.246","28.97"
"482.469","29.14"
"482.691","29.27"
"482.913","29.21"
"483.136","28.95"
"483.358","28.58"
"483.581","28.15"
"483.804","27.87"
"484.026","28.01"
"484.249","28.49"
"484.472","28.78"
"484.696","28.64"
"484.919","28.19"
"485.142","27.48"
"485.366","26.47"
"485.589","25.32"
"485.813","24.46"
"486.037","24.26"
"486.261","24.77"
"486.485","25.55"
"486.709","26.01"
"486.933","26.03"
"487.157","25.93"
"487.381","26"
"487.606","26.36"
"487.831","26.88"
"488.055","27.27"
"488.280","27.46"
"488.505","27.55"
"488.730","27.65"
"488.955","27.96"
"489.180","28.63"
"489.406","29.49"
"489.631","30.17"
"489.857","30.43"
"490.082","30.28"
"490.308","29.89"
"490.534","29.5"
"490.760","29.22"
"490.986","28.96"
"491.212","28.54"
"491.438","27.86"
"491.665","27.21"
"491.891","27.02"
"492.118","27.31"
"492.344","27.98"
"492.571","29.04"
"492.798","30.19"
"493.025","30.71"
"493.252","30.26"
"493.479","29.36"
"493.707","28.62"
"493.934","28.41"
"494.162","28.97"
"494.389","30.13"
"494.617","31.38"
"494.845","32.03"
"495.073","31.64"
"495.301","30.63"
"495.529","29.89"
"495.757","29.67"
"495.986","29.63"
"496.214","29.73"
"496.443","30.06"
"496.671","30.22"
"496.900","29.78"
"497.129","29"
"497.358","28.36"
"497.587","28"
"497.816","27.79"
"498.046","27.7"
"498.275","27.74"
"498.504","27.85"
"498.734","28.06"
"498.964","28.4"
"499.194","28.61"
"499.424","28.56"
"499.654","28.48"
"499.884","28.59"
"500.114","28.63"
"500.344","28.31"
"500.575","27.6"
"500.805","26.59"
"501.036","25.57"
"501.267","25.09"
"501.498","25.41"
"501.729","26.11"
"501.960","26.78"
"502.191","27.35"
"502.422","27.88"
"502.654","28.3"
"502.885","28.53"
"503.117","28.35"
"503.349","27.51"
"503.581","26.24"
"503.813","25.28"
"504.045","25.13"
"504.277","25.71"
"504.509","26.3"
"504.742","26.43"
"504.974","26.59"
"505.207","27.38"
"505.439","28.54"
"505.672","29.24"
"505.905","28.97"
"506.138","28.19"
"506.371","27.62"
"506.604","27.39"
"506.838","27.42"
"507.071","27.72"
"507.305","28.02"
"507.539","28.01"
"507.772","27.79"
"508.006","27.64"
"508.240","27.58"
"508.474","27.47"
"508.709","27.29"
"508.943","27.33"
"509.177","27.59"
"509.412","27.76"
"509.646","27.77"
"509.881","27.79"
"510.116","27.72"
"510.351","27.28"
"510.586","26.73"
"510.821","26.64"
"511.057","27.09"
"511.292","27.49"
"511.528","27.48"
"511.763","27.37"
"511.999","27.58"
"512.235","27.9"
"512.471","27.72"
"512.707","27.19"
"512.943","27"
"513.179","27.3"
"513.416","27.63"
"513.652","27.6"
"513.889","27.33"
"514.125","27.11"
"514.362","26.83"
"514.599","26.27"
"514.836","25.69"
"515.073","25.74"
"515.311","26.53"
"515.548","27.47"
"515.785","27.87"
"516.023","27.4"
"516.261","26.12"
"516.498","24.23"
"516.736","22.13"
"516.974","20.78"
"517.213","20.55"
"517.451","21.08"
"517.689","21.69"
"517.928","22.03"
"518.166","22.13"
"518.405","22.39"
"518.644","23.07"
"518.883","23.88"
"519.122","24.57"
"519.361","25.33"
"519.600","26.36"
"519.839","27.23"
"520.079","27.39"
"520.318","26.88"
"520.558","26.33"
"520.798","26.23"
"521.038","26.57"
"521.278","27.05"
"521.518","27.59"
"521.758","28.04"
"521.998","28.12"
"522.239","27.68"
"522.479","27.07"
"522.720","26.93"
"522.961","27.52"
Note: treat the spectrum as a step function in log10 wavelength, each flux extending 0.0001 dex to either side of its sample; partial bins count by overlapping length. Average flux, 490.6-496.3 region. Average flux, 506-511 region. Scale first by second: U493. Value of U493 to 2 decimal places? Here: 1.07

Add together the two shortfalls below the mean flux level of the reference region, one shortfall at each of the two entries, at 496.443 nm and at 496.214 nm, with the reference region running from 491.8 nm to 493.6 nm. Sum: -1.8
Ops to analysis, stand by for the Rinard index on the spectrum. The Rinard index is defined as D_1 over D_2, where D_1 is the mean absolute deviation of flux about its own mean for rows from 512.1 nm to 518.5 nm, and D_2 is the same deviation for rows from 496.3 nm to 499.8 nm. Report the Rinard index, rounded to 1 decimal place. 3.6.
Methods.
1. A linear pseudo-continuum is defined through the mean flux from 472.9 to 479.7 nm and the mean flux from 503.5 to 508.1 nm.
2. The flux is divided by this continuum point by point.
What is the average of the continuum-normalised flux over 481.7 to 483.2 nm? 1.03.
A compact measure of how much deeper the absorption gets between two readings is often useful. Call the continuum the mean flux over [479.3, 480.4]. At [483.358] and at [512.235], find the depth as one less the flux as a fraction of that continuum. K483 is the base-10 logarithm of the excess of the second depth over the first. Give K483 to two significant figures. -1.6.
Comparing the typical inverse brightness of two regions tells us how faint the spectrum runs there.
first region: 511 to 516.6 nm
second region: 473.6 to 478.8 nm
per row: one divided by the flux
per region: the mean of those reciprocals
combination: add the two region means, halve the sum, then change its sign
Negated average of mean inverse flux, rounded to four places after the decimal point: -0.0359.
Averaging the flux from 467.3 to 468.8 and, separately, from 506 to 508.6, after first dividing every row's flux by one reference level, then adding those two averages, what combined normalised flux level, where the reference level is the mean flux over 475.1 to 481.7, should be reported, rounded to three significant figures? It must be 1.92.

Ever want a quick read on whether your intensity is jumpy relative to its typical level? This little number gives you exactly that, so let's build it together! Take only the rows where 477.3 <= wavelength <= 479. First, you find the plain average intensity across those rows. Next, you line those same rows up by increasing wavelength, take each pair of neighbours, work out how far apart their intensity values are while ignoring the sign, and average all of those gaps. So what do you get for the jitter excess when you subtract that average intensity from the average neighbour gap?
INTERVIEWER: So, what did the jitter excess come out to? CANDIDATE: -28.6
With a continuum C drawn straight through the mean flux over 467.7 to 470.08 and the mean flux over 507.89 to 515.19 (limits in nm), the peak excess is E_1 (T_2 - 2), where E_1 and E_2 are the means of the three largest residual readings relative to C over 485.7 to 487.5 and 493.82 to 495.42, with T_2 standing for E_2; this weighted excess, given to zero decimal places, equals -3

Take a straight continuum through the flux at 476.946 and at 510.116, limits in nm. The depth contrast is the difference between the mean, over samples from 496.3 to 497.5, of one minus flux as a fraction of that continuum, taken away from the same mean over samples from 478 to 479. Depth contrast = 0.049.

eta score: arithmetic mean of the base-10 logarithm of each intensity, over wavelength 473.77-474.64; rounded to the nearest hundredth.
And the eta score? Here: 1.46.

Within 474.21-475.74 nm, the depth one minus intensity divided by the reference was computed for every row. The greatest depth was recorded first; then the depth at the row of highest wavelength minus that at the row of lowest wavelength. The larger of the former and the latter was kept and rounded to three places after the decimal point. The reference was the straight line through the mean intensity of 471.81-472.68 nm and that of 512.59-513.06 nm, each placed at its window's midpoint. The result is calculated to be 0.022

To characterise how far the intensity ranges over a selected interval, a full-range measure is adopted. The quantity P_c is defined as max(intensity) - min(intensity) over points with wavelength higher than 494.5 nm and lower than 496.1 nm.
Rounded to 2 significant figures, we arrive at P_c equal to 2.4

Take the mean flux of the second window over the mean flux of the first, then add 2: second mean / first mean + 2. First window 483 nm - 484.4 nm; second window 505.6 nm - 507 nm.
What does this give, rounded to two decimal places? 2.99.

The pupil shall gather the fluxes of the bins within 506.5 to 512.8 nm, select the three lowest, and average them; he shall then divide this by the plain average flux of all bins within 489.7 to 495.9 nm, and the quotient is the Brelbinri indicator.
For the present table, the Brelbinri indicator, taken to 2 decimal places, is 0.91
